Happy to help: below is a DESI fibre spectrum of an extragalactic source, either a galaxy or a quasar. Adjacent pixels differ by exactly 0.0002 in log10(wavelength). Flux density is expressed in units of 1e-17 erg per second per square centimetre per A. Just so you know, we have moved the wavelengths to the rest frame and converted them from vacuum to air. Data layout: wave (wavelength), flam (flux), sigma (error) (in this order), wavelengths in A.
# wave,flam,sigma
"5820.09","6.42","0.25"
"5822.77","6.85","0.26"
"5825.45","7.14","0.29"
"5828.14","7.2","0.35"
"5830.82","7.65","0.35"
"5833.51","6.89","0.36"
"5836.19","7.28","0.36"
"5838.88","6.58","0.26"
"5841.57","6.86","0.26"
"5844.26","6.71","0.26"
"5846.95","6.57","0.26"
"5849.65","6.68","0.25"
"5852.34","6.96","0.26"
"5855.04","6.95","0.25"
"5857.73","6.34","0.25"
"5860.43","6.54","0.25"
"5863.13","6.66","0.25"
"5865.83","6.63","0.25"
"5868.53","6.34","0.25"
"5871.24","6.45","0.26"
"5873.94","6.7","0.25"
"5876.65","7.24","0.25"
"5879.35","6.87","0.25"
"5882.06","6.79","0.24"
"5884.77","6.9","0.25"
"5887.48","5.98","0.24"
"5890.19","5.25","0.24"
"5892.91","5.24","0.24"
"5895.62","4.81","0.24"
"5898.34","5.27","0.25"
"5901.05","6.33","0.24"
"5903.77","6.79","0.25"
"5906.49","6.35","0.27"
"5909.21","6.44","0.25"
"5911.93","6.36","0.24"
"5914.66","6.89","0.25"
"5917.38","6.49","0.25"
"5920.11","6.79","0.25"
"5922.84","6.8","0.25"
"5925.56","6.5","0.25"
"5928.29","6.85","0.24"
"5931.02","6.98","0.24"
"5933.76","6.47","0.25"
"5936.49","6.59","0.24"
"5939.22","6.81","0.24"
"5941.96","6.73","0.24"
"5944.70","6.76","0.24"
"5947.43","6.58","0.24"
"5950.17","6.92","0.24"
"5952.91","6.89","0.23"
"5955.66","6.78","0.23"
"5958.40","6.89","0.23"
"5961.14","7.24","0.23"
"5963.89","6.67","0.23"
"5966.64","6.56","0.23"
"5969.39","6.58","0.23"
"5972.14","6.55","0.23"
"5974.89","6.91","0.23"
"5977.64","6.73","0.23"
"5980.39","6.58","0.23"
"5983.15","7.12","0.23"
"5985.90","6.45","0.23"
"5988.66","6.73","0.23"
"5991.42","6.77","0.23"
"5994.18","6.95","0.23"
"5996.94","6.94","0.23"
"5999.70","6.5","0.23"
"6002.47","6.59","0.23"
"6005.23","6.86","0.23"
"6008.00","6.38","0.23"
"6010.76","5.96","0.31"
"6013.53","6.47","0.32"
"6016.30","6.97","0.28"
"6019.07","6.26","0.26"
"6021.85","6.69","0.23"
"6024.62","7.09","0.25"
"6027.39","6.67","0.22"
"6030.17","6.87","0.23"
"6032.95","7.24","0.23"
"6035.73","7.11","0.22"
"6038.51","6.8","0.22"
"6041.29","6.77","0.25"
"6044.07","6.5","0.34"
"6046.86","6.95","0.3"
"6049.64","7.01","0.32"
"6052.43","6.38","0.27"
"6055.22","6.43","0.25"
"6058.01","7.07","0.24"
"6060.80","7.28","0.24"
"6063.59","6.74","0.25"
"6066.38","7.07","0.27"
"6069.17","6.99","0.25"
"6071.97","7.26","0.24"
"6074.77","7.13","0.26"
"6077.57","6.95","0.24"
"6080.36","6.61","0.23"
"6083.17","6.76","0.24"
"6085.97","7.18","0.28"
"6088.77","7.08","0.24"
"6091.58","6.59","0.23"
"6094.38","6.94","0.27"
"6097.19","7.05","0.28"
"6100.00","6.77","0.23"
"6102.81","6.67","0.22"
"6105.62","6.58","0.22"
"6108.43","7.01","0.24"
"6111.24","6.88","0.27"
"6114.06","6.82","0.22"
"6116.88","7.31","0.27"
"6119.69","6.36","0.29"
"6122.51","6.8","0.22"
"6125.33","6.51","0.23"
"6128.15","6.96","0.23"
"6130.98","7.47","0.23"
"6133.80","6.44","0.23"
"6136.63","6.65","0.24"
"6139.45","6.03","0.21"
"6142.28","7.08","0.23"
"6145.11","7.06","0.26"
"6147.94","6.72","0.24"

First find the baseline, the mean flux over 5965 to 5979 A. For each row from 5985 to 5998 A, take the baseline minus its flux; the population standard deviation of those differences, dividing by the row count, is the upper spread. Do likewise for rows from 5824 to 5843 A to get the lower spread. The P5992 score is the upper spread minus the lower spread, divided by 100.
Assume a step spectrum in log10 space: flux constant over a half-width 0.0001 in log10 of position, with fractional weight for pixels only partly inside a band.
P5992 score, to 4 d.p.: -0.0014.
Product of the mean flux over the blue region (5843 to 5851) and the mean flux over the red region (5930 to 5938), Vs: 44.4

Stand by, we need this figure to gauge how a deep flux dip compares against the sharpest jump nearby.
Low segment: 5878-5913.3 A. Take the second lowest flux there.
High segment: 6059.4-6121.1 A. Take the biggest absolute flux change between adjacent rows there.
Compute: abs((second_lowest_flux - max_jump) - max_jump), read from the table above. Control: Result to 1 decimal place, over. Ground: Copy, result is 3.3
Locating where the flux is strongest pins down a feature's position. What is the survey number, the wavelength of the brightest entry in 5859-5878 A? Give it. 5876.65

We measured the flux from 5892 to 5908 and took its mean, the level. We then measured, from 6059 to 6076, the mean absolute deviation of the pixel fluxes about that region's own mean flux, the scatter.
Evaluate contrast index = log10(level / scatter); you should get 1.60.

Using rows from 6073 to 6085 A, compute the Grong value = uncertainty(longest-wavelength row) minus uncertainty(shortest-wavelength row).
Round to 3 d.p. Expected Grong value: -0.020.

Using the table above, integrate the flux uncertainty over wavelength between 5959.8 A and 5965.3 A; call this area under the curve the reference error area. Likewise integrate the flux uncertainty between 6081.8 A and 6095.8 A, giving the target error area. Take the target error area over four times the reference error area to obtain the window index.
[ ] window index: 0.7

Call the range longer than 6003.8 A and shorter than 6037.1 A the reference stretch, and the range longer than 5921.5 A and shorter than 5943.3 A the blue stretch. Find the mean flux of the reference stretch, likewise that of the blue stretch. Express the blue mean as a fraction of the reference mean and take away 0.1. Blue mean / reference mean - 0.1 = 0.900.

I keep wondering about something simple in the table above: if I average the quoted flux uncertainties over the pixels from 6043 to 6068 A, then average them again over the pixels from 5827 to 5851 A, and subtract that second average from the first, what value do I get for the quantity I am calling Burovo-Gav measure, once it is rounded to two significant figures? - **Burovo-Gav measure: -0.026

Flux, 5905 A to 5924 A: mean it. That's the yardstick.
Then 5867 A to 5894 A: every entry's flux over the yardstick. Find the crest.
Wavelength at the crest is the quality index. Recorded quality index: 5876.65 A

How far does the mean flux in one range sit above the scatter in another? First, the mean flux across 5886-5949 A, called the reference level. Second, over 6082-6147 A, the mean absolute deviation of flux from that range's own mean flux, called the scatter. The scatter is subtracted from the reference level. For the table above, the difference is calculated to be 6.10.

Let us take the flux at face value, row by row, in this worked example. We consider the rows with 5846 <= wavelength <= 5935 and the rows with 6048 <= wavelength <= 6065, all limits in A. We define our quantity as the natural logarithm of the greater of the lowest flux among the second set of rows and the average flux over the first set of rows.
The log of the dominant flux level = 1.87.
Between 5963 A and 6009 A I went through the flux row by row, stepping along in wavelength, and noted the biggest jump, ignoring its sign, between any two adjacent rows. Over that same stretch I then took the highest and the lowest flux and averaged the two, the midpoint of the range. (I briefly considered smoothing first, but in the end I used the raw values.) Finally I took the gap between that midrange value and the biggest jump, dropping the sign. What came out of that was 6.1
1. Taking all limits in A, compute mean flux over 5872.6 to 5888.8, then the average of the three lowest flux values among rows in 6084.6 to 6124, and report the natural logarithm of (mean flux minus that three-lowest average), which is -1.4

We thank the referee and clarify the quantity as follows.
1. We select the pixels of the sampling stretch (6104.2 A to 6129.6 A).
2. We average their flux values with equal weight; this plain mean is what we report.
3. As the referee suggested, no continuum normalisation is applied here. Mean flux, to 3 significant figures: 6.80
